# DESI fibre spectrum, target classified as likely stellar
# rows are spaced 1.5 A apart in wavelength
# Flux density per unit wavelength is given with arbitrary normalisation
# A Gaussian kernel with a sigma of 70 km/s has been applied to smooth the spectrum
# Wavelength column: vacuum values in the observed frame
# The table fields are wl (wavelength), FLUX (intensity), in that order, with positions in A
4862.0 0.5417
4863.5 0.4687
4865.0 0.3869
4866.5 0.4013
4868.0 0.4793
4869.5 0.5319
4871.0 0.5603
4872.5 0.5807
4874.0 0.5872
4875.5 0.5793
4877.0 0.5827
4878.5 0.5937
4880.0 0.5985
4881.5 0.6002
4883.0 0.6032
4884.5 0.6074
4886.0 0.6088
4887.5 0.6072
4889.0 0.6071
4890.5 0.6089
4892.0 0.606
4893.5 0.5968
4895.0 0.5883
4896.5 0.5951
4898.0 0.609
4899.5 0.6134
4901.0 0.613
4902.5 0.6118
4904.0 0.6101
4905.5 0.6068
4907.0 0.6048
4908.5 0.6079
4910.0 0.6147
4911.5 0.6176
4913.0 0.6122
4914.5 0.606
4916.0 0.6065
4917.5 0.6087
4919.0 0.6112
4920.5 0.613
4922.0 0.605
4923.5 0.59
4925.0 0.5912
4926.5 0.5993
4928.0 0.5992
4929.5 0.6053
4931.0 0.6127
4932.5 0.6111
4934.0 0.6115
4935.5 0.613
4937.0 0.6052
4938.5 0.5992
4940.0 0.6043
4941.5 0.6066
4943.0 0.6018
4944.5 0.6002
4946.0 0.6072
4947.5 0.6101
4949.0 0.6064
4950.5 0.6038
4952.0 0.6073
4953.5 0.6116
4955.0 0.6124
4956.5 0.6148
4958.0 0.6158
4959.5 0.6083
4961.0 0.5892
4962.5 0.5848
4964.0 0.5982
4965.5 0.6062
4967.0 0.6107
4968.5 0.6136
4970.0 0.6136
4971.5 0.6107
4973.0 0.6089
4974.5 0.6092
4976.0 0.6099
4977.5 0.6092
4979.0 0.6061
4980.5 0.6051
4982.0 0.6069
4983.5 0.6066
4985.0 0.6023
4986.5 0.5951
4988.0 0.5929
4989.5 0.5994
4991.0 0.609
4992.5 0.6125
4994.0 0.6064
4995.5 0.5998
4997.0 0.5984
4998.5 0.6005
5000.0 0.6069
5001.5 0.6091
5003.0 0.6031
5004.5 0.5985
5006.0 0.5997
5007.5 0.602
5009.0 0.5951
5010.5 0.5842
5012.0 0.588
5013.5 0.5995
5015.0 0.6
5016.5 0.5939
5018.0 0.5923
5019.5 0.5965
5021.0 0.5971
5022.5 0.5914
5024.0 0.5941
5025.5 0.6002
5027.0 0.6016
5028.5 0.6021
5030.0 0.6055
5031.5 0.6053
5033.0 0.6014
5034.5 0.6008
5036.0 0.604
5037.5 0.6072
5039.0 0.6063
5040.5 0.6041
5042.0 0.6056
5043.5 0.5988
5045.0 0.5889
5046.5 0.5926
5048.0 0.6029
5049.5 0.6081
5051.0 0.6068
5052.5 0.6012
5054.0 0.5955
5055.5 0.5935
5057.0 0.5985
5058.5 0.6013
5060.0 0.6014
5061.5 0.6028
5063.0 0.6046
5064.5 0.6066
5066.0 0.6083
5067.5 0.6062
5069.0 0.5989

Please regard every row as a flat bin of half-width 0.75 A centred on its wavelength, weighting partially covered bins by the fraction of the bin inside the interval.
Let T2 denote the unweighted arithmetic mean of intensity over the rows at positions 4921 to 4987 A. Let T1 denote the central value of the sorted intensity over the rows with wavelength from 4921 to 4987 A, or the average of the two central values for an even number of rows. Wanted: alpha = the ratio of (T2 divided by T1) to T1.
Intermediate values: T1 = 0.607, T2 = 0.605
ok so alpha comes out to 1.645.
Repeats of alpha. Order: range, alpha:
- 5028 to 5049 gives 1.653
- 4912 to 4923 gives 1.644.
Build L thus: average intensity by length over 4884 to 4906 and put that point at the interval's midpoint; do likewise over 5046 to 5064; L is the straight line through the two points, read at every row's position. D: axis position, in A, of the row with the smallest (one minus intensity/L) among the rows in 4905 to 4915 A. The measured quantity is 4911.5 A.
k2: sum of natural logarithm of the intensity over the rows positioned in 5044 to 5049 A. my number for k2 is -1.6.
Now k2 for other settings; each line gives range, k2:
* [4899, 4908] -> -3.0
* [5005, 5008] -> -1.0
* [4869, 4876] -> -2.8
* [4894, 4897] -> -1.0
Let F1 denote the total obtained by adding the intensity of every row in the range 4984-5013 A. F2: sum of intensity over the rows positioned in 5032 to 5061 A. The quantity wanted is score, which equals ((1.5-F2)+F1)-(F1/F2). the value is 0.49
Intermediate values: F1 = 11.4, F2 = 11.42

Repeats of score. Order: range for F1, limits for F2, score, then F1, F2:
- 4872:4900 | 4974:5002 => 0.40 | 11.4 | 11.49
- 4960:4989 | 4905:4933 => 0.46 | 11.5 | 11.52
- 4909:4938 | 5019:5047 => 0.62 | 11.5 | 11.40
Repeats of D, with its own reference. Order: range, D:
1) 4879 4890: 4886.0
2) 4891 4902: 4899.5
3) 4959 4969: 4968.5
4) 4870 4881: 4880.0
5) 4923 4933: 4931.0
